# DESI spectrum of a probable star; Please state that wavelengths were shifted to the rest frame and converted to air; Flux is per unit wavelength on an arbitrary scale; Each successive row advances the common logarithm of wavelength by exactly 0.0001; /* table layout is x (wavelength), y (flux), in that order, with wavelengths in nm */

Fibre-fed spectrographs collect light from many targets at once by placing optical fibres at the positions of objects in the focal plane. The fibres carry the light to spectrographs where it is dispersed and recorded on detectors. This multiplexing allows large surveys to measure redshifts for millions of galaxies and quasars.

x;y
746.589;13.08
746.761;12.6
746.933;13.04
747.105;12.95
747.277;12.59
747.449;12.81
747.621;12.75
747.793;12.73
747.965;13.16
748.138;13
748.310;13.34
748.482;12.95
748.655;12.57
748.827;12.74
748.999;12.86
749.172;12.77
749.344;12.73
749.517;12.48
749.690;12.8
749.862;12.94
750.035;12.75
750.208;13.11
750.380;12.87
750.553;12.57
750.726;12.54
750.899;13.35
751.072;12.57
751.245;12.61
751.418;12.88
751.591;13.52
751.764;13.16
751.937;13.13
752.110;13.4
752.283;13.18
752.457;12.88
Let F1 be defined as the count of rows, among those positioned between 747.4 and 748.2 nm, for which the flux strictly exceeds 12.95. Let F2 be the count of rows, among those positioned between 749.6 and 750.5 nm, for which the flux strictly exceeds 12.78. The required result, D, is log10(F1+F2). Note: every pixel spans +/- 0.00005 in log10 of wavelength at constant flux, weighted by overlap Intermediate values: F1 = 2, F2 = 4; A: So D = 0.78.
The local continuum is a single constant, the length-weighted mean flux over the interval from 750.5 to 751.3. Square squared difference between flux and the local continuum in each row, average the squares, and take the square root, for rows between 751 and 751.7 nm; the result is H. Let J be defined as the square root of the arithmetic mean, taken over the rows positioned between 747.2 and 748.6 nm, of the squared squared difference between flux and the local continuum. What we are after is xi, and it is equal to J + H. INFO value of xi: 0.46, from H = 0.31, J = 0.149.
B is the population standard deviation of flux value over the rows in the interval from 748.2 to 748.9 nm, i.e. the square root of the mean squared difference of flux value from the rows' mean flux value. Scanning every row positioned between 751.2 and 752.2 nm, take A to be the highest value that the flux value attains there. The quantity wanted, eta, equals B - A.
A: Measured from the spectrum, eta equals -13.2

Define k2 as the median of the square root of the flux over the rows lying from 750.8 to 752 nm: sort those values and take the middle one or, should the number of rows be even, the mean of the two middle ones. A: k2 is 3.62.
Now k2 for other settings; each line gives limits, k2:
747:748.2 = 3.58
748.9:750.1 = 3.57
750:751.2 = 3.57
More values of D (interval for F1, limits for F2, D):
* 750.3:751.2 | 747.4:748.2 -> 0.60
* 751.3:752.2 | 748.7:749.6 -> 0.70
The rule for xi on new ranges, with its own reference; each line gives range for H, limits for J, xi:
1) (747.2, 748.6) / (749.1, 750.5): 0.21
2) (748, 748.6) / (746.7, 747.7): 0.26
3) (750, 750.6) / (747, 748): 0.15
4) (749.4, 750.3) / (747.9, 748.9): 0.24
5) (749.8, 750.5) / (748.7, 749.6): 0.10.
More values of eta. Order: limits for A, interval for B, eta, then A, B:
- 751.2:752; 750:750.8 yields -13.3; 13.52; 0.21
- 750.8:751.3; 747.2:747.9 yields -13.3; 13.35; 0.08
